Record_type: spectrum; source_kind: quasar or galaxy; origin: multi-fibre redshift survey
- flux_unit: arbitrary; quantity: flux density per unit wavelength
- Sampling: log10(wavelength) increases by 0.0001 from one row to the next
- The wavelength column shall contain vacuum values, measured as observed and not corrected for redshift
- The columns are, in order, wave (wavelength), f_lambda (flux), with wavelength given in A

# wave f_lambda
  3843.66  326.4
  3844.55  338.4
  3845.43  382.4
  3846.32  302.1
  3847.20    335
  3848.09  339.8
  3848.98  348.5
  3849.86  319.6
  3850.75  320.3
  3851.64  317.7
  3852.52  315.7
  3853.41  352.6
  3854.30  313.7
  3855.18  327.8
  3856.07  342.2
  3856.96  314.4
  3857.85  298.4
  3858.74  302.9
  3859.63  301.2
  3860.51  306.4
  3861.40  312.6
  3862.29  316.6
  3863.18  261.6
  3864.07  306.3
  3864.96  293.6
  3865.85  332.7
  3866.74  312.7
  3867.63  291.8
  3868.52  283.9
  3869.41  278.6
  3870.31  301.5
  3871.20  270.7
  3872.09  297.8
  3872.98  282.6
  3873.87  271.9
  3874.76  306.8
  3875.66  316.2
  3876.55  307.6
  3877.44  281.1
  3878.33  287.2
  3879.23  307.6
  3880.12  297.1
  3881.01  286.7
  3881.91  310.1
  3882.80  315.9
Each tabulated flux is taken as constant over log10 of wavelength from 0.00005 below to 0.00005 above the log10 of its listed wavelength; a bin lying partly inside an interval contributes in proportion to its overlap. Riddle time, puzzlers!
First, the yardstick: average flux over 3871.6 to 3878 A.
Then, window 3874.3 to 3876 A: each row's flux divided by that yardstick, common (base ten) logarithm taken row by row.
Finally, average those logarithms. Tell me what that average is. 0.02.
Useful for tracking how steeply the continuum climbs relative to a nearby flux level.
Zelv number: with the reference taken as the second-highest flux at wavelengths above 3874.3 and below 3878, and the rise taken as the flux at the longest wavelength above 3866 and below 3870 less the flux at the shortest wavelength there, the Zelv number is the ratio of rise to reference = -0.11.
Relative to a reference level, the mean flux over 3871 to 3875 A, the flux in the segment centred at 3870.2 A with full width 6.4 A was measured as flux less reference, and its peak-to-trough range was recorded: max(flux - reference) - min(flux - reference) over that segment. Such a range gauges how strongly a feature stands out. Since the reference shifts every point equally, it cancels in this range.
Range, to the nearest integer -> 31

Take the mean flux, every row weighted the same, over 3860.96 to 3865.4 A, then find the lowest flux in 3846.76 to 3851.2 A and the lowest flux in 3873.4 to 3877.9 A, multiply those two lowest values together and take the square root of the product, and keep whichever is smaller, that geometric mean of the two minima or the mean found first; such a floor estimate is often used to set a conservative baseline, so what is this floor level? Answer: 295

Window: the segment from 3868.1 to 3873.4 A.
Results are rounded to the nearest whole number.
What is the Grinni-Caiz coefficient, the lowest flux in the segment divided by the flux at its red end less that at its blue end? -208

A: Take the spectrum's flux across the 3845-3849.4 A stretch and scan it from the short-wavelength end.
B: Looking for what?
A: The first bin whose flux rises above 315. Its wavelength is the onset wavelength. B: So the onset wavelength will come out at 3845.43 A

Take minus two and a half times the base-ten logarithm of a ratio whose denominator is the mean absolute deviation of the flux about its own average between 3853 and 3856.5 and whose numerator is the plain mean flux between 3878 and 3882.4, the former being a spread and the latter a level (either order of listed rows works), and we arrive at -3.4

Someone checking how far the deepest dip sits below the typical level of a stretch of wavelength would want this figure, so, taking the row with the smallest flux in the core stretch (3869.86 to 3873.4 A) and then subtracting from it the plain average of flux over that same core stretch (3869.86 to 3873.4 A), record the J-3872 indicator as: -17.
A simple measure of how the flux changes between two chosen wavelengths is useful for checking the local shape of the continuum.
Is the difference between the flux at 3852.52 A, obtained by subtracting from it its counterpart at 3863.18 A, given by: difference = 54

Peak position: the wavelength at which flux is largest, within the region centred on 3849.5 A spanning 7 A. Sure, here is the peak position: 3848.98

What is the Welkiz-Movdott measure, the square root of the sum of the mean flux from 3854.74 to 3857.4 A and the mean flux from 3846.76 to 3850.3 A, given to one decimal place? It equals 25.8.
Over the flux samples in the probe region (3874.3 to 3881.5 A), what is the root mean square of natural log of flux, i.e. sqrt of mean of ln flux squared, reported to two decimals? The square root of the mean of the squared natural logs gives 5.70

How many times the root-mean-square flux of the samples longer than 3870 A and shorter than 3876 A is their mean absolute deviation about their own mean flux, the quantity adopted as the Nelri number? 0.051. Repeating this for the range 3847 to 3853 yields 0.034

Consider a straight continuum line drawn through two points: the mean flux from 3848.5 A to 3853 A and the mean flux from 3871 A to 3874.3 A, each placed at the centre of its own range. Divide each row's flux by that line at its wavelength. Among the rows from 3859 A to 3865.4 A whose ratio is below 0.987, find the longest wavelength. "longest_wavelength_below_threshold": 3863.18 A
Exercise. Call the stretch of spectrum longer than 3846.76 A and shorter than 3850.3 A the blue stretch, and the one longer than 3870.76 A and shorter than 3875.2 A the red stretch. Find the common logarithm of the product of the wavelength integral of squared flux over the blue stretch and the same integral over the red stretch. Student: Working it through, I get 11.2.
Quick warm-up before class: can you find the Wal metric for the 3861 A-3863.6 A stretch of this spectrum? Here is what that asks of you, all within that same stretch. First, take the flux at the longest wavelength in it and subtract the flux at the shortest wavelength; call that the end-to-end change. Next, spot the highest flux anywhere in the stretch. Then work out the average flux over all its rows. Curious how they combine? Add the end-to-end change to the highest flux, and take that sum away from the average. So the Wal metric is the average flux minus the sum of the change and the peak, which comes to 31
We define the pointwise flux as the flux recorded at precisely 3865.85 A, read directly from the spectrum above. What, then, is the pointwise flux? 332.7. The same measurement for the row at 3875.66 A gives 316.2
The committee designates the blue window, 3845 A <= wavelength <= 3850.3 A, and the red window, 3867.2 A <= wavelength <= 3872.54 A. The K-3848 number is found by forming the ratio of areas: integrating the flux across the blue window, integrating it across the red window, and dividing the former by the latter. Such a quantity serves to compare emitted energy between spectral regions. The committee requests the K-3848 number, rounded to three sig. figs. 1.17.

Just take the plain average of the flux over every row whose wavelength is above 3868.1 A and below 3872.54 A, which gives 286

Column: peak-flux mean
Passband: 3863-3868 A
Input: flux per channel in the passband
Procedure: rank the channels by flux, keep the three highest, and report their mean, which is 317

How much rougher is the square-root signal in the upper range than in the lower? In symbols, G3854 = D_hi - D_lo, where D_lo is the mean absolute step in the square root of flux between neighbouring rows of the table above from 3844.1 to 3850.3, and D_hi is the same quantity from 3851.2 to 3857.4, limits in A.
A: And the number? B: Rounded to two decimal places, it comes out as -0.29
